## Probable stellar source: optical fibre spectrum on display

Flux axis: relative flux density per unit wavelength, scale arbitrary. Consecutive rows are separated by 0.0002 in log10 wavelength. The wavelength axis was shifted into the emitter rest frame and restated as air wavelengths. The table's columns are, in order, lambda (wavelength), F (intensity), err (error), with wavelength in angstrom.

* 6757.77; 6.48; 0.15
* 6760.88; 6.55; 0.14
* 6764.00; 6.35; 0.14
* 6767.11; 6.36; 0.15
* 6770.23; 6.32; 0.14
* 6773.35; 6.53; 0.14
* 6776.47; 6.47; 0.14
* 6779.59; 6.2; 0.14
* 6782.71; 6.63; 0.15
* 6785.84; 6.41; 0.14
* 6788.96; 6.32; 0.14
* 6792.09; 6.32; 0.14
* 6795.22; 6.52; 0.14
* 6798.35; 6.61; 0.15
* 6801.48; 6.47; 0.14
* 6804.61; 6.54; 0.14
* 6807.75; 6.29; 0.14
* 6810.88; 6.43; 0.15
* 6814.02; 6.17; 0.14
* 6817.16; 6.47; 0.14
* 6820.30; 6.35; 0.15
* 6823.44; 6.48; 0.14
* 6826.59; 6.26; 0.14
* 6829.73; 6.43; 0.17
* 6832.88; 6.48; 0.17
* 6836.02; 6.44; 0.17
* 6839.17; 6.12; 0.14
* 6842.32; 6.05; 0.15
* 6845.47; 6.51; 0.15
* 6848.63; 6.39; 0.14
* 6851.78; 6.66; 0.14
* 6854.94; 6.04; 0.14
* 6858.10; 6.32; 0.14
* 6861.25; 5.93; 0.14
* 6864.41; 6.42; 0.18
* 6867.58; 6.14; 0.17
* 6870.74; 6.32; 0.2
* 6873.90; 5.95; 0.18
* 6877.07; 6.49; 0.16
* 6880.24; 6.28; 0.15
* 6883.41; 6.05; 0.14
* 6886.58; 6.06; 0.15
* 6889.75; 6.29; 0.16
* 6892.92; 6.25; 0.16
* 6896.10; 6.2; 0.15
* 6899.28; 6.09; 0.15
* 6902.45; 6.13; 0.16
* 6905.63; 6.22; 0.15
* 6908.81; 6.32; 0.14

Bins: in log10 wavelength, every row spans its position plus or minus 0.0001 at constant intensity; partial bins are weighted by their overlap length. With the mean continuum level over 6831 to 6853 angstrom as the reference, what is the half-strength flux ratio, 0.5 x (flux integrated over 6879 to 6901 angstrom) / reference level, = 10.7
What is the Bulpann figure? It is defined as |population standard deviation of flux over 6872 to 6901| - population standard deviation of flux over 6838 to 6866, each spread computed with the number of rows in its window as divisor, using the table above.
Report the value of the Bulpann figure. -0.078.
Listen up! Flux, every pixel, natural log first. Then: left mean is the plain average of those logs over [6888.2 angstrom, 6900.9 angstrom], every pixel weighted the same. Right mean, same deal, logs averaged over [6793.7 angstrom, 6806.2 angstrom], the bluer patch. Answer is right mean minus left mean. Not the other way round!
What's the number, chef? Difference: 0.051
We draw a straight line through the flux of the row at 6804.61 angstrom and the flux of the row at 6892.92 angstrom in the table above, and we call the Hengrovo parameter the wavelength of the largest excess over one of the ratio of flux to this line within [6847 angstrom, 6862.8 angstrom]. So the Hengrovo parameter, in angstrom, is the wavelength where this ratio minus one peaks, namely 6851.78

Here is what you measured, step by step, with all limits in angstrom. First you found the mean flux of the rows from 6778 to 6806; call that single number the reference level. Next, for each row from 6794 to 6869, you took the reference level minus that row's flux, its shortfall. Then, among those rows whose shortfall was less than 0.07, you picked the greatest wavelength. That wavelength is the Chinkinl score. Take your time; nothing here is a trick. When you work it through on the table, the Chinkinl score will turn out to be 6864.41 angstrom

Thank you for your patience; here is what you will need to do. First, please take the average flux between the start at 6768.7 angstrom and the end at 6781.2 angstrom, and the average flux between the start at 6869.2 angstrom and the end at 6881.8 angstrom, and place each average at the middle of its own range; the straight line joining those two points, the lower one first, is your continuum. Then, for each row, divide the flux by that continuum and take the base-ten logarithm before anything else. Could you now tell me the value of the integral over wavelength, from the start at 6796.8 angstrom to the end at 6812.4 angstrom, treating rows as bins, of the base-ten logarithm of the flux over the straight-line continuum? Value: 0.13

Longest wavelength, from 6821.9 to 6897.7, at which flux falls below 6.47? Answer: 6896.10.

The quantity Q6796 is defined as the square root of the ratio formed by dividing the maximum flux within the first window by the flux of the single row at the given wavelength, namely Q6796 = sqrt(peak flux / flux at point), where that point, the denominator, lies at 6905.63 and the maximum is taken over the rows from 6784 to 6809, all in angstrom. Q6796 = 1.03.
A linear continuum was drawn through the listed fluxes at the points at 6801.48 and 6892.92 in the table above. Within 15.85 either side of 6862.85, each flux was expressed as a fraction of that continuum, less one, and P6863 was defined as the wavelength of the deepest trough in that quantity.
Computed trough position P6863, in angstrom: 6861.25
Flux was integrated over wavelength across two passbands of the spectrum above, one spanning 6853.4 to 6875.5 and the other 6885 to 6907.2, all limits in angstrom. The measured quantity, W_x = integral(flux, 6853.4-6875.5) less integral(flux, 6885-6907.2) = -1.0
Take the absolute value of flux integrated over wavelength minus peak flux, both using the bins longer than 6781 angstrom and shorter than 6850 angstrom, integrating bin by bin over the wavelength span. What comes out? 435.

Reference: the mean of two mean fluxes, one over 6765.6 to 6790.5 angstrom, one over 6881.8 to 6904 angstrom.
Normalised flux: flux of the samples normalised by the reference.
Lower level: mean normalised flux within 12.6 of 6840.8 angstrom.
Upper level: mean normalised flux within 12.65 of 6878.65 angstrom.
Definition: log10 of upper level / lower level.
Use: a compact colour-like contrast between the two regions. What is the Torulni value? -0.013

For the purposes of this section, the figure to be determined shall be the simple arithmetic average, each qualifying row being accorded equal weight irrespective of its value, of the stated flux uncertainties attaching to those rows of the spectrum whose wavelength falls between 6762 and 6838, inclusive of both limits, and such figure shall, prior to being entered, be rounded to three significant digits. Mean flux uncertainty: 0.146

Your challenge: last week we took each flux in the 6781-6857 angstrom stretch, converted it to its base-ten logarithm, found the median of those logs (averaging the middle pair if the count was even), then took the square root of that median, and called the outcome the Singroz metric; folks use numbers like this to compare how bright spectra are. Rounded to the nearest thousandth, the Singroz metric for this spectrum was 0.899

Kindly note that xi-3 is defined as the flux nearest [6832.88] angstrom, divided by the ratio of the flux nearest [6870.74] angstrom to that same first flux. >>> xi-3 6.6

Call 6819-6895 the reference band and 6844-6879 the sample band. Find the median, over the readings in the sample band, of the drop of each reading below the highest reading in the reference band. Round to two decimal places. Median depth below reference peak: 0.34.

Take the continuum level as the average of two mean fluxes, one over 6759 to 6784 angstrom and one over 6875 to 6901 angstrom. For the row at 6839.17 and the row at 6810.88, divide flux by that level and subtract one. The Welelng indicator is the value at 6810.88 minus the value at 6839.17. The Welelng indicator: 0.05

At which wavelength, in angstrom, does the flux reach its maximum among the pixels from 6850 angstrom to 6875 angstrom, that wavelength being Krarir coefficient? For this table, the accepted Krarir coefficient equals 6851.78 angstrom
